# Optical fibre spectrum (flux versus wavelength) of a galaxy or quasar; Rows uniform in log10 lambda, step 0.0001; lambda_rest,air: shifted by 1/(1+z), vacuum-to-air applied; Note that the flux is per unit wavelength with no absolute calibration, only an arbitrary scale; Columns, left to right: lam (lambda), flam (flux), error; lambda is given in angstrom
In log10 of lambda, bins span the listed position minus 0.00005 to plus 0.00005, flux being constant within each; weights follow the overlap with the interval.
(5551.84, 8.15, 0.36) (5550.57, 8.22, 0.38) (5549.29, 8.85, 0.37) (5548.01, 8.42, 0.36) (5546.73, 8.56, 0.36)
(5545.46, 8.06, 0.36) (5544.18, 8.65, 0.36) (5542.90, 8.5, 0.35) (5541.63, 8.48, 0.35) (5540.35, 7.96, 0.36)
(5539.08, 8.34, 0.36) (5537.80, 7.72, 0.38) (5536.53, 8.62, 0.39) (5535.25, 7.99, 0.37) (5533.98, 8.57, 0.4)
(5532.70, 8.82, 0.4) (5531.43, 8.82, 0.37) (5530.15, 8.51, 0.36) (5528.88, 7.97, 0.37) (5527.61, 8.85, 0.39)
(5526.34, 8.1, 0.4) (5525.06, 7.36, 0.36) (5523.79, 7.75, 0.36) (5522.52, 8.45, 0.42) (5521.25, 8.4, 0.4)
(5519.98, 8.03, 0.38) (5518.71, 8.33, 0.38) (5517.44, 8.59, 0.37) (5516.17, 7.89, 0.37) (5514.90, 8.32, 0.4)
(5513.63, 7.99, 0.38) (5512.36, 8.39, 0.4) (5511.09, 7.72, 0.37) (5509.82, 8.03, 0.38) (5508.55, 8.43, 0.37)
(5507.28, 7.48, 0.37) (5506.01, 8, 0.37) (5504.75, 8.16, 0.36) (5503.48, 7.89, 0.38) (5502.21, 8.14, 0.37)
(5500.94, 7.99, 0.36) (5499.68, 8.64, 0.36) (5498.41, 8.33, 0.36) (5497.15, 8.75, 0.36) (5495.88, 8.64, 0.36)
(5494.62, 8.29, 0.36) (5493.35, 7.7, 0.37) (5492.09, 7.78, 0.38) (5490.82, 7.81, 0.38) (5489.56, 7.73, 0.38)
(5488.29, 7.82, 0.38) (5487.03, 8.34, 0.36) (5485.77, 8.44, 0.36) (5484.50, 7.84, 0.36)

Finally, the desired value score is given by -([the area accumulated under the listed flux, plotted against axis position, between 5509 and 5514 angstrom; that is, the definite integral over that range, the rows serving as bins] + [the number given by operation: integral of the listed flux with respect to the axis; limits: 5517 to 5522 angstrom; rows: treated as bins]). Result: -81.9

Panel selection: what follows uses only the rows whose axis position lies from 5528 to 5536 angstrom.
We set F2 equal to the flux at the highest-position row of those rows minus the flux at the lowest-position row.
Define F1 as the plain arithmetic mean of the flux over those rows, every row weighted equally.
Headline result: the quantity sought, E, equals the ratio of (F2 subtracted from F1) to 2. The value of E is 4.2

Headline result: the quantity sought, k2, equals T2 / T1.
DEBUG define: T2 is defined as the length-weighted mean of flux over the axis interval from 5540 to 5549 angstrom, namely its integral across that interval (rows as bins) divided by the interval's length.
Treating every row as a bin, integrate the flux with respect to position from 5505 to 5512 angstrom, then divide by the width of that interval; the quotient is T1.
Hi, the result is 1.06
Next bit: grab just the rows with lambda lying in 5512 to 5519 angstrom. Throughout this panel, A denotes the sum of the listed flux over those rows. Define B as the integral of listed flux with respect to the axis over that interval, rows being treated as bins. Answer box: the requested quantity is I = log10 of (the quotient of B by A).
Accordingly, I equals 0.07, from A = 50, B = 58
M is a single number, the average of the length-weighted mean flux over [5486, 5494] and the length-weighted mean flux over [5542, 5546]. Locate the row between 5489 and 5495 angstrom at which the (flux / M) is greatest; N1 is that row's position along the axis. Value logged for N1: 5494.62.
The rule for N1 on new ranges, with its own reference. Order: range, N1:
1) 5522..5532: 5527.61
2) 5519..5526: 5522.52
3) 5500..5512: 5508.55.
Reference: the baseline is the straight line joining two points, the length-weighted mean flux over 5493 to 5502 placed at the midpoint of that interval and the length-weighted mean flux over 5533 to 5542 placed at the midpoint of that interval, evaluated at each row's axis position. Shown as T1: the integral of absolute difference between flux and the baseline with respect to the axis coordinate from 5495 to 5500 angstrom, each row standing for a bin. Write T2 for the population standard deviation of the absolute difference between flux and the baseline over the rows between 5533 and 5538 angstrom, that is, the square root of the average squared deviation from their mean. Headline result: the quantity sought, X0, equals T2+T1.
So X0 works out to 1.3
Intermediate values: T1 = 1.2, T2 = 0.10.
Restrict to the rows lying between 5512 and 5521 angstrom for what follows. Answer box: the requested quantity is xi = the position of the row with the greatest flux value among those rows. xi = 5517.44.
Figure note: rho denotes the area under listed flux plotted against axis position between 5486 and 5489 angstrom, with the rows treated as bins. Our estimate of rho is 24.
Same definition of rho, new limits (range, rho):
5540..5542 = 16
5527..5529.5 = 21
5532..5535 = 26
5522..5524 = 16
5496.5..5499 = 21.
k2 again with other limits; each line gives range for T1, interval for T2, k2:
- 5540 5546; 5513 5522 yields 0.99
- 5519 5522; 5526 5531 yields 1.02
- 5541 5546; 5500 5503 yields 0.96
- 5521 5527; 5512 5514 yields 1.02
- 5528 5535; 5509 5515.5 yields 0.95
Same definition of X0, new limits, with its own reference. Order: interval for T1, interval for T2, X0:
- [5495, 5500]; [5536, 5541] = 1.4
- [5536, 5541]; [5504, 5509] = 1.9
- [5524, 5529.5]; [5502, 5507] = 2.8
